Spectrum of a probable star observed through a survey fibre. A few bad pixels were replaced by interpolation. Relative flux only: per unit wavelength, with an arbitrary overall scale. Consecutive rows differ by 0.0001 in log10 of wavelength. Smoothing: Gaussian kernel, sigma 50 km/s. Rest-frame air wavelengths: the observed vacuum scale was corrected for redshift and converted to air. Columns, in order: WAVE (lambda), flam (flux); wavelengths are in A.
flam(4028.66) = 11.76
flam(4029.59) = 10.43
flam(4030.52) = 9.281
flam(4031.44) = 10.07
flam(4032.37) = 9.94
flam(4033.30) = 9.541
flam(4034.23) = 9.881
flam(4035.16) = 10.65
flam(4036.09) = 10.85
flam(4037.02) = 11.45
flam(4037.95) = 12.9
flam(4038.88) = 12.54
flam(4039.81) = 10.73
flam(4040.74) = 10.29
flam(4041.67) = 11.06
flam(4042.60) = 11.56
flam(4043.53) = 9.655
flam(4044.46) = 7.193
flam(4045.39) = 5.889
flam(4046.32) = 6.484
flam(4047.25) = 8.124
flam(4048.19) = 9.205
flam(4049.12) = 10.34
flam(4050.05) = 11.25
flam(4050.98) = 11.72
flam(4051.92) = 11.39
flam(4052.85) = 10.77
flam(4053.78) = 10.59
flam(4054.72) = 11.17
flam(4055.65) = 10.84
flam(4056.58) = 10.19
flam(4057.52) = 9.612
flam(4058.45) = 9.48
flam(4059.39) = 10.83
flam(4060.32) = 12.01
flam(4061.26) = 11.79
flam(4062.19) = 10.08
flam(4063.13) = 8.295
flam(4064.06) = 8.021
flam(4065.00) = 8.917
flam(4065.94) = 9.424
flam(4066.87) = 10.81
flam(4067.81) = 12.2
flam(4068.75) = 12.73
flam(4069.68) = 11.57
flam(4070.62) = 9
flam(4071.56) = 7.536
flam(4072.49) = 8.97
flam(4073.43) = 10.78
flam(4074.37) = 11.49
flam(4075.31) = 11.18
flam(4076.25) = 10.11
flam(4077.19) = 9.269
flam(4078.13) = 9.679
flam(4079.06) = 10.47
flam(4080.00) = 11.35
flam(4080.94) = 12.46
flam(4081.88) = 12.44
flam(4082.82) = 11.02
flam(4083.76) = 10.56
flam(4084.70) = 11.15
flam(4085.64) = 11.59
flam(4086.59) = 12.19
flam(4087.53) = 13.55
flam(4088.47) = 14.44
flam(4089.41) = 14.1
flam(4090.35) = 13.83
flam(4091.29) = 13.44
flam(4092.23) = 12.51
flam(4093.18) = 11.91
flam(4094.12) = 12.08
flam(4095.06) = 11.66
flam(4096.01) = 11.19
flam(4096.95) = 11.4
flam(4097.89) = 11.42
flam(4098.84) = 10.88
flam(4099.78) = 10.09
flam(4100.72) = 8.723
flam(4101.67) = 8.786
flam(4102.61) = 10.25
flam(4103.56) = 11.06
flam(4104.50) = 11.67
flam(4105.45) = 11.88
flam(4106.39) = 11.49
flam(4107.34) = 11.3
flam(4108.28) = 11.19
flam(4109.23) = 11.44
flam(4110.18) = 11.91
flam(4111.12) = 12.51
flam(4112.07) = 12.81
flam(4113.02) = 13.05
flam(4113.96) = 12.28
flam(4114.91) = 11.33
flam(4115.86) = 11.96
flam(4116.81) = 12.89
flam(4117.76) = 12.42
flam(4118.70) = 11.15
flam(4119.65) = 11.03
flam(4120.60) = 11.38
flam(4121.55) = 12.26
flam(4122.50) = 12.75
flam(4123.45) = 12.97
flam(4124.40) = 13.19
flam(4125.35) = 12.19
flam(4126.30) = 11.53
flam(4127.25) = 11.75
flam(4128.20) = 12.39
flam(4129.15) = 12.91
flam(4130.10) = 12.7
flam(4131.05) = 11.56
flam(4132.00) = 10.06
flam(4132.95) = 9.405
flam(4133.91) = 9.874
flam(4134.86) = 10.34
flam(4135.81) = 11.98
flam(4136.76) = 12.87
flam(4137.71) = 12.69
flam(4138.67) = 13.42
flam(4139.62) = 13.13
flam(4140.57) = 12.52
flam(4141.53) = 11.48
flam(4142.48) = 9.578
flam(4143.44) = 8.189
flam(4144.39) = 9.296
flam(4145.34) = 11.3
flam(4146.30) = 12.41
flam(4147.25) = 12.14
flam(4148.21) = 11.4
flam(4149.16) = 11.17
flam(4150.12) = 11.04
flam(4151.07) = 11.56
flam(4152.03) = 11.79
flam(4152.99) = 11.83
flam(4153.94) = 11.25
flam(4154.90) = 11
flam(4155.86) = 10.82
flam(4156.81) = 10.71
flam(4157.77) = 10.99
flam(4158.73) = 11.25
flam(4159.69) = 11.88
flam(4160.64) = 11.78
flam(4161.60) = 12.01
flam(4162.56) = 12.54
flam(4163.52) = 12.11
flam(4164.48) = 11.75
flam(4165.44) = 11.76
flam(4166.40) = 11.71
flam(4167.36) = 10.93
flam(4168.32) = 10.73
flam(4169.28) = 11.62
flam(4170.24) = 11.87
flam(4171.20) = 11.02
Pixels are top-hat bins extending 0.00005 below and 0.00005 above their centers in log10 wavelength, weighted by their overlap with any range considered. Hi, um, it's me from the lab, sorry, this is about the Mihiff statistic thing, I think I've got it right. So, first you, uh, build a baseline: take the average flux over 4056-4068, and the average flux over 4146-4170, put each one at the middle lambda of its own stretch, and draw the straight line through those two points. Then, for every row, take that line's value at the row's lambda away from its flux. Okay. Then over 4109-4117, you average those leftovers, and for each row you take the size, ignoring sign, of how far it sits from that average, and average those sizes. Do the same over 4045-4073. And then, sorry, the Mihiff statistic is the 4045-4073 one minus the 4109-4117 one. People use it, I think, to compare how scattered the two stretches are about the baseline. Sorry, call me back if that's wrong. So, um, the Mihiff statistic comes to 0.9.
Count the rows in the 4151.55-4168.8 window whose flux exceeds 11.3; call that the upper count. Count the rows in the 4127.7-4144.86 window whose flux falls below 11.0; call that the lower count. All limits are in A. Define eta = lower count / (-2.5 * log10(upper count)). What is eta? -2.8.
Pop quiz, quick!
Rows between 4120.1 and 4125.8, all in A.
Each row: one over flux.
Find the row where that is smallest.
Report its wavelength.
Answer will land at 4124.40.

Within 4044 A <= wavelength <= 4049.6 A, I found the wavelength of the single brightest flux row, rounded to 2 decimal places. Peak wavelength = 4049.12 A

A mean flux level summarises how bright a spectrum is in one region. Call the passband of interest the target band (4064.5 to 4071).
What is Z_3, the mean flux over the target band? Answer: 10.7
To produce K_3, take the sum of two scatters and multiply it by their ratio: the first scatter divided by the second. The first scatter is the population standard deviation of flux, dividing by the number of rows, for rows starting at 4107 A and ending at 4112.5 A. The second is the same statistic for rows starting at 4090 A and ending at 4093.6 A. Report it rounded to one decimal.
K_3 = 1.1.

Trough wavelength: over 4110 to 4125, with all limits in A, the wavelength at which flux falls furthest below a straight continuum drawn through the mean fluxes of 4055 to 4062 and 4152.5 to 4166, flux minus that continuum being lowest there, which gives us 4119.65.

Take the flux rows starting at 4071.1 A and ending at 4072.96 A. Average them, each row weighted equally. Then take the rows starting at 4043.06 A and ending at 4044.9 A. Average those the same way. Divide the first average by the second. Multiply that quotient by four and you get 3.92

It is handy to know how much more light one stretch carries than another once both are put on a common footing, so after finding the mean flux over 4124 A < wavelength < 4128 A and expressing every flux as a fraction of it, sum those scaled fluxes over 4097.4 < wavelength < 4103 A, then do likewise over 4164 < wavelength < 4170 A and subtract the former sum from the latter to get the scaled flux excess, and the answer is 0.69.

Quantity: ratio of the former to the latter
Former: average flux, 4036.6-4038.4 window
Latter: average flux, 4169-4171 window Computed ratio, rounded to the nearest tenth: 1.0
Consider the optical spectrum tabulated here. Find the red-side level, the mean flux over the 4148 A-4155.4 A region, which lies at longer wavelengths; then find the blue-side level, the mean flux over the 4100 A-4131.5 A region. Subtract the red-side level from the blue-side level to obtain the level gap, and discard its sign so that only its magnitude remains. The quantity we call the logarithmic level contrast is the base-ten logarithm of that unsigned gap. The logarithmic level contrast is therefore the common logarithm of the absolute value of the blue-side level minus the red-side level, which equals -0.4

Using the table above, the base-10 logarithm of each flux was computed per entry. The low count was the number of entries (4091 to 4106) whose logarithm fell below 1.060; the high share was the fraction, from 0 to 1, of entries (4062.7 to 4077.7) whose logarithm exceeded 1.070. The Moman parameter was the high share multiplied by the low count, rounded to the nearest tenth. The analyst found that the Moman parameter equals 1.1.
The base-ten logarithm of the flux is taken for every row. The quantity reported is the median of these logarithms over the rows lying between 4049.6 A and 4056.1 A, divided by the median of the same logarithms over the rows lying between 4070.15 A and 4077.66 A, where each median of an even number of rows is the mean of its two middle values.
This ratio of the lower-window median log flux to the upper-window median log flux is 1.06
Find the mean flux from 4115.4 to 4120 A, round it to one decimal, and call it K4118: 11.9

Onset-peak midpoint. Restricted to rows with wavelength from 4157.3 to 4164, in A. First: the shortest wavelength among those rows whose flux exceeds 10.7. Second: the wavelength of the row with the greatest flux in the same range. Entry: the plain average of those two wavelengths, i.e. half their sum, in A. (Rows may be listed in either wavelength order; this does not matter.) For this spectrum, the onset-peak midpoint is 4160.2 A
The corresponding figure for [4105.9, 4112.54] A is 4109.2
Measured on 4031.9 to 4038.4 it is 4037.0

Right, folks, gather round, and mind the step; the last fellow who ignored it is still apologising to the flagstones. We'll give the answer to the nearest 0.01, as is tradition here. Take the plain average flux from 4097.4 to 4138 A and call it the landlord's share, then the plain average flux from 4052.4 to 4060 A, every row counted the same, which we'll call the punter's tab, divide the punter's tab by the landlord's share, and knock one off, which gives -0.10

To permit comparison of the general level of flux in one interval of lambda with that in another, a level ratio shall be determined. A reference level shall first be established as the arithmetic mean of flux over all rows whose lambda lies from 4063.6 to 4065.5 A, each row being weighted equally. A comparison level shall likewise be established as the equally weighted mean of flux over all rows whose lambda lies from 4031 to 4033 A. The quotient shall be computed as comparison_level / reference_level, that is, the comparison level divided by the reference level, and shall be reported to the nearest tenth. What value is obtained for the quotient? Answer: 1.2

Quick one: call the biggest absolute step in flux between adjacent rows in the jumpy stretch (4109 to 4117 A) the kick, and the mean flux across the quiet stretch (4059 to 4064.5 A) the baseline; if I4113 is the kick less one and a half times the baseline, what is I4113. -14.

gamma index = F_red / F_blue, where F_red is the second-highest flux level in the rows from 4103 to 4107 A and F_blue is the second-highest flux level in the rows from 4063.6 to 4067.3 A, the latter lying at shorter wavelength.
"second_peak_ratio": 1.2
